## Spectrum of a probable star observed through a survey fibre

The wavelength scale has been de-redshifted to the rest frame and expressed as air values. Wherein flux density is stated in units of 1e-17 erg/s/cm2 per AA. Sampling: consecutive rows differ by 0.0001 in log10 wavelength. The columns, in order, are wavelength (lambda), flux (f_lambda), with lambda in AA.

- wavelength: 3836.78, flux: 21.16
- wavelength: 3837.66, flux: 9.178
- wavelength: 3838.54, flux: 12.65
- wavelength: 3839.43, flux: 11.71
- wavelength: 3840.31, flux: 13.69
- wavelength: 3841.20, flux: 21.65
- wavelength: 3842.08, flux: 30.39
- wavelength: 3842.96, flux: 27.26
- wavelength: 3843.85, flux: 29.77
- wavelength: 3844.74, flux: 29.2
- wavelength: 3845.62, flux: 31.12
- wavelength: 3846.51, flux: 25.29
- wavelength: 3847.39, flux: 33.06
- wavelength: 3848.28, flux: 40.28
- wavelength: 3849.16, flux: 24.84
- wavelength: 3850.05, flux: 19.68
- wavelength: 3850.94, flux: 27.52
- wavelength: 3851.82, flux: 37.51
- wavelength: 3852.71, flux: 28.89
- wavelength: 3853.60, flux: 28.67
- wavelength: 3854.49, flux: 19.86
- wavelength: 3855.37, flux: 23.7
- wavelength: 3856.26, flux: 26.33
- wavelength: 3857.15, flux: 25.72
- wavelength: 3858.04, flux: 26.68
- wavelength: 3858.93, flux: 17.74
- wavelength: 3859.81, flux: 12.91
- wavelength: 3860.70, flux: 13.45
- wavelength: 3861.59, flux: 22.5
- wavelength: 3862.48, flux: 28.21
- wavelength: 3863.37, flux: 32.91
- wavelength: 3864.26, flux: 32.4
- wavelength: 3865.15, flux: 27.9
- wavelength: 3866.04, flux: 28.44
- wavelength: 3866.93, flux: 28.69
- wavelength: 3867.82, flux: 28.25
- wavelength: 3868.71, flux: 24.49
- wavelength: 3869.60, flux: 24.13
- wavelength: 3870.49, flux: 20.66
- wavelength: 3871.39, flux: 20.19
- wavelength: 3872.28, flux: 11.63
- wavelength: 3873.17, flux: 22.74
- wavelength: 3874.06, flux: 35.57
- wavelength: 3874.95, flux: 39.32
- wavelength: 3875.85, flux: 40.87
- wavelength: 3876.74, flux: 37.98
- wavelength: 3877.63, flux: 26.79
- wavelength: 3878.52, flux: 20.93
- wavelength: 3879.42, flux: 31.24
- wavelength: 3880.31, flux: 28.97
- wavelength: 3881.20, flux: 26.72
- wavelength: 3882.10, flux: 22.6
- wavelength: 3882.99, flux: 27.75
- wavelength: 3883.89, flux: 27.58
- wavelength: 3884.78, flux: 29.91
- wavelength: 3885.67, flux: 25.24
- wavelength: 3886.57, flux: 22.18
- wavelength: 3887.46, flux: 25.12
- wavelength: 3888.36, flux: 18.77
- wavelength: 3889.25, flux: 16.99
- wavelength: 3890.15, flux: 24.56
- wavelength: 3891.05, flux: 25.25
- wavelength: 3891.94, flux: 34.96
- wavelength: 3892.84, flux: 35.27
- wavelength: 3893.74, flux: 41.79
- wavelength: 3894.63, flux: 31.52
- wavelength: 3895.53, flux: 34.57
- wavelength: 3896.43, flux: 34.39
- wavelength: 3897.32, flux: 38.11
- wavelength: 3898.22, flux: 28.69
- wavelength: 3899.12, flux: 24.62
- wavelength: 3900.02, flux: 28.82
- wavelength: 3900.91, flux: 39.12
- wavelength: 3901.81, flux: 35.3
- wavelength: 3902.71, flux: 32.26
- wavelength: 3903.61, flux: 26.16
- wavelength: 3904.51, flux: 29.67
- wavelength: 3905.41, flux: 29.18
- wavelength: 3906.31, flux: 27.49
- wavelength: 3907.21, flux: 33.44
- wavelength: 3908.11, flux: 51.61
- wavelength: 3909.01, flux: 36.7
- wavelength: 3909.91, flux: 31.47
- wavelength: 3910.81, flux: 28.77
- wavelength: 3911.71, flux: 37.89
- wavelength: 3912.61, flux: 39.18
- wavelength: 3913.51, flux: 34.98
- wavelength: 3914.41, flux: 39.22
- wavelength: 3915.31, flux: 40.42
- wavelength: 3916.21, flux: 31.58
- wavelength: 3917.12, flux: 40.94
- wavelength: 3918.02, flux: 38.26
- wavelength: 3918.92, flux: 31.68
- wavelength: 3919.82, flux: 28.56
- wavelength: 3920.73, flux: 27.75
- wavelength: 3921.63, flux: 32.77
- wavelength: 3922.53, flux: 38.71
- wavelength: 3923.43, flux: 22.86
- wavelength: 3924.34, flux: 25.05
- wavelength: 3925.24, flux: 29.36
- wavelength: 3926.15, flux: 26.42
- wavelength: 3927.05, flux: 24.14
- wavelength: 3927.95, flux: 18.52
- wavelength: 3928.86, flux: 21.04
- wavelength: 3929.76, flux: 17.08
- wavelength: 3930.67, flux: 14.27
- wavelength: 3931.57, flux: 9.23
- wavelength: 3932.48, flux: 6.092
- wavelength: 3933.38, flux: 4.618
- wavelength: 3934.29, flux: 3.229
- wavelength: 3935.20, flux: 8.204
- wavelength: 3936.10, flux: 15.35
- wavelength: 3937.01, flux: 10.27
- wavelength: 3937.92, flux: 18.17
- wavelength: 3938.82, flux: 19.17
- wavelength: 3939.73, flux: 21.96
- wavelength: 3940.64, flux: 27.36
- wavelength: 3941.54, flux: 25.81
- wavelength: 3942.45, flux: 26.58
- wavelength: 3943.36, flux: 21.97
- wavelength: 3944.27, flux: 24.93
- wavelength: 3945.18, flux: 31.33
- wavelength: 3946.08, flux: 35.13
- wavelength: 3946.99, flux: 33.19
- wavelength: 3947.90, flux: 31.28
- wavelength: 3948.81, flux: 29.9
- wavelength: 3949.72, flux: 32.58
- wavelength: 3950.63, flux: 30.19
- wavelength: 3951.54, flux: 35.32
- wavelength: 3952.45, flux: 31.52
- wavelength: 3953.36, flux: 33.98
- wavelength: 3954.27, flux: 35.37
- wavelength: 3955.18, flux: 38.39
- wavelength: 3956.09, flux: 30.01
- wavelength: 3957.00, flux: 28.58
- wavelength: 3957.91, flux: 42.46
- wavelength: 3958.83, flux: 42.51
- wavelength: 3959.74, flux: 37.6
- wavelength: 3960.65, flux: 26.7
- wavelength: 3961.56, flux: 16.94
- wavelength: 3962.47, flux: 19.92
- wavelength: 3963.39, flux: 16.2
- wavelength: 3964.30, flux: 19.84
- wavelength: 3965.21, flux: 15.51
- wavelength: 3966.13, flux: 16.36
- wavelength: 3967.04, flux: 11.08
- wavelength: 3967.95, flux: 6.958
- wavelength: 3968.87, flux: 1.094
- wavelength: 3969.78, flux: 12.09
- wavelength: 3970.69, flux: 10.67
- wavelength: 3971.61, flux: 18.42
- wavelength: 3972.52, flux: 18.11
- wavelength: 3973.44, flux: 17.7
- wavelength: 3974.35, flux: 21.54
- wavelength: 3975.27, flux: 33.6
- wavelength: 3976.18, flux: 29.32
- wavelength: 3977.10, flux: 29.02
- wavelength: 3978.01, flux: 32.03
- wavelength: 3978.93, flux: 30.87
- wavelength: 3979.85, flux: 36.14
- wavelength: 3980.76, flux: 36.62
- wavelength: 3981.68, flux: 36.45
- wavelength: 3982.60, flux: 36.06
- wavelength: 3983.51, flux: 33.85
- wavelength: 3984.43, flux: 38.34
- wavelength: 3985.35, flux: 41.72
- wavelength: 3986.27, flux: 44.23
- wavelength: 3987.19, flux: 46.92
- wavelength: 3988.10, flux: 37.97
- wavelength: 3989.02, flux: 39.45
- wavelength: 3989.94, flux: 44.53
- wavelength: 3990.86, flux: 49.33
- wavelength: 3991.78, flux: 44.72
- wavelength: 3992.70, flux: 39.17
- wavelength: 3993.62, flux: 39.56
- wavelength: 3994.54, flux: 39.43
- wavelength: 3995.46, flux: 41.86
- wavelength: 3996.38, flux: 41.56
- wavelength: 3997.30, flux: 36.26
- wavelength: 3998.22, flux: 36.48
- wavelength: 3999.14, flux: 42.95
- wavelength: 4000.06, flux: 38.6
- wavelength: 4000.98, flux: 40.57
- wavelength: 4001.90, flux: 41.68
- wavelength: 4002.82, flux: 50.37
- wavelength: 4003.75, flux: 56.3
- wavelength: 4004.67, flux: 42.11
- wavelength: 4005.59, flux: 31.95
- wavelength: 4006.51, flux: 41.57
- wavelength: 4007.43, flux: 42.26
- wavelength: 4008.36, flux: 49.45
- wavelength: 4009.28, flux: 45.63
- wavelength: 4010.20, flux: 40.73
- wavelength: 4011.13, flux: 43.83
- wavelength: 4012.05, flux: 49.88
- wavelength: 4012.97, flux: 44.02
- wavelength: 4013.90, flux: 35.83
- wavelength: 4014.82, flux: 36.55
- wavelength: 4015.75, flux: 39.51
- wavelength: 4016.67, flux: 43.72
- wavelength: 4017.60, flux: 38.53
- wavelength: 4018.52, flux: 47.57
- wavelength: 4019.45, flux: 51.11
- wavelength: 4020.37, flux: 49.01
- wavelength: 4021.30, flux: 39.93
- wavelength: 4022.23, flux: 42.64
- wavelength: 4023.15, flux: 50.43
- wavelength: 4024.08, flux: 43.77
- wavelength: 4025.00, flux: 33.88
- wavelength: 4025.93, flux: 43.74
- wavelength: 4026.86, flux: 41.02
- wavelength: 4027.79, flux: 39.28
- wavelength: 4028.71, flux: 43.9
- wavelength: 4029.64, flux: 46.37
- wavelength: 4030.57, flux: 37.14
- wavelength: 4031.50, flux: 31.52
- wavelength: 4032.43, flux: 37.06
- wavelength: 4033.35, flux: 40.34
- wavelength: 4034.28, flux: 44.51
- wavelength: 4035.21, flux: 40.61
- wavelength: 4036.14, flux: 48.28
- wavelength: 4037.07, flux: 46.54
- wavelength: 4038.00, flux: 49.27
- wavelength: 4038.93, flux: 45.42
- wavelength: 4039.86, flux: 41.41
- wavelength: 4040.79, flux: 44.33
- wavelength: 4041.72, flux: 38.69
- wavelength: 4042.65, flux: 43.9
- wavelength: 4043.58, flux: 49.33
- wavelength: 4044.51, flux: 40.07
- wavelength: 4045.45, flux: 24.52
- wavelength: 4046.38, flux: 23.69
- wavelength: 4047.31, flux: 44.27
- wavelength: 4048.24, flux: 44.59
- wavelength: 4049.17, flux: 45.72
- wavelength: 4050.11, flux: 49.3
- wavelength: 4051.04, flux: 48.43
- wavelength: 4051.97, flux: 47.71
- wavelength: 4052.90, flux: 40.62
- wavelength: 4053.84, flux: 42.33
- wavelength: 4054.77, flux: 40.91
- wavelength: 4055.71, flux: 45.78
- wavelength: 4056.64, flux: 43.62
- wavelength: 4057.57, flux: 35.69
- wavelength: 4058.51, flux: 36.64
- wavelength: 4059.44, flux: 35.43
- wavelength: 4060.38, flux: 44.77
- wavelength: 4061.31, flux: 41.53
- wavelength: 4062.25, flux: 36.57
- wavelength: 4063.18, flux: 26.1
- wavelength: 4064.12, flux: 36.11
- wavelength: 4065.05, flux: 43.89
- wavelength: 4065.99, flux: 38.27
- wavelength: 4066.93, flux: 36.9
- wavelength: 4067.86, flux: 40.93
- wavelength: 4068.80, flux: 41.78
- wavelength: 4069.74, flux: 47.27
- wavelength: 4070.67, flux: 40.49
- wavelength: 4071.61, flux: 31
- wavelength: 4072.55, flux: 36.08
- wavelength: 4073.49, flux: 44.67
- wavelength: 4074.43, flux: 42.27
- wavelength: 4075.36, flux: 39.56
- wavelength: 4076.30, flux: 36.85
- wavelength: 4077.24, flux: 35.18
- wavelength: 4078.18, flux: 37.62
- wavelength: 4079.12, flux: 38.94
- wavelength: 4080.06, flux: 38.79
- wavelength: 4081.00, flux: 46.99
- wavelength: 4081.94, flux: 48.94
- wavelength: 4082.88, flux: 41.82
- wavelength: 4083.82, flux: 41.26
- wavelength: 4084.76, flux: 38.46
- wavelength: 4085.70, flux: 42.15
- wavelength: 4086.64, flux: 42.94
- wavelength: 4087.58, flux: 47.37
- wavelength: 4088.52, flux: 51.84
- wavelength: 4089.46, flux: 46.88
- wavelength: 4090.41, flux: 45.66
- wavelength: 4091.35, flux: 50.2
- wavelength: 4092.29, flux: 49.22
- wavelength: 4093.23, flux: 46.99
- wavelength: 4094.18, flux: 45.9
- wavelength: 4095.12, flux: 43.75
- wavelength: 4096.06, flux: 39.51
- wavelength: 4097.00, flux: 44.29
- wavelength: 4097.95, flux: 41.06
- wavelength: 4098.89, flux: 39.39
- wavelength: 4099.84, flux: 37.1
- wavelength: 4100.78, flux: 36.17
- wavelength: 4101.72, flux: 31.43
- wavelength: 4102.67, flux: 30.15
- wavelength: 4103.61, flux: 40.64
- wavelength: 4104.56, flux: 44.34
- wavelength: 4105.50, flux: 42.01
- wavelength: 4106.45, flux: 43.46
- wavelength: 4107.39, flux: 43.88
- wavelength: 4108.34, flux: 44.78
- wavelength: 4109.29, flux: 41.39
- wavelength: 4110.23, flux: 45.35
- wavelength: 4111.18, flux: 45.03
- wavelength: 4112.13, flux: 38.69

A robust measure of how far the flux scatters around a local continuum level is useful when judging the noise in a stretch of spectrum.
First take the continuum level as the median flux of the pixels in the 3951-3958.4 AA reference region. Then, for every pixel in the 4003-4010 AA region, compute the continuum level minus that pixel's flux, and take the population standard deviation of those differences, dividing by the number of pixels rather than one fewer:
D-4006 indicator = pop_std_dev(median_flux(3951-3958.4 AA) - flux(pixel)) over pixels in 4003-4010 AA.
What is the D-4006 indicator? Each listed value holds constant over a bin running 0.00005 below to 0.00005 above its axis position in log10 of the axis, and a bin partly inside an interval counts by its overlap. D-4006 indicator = 7.0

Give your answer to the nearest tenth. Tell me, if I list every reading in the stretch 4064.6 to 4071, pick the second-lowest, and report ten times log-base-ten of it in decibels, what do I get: 15.8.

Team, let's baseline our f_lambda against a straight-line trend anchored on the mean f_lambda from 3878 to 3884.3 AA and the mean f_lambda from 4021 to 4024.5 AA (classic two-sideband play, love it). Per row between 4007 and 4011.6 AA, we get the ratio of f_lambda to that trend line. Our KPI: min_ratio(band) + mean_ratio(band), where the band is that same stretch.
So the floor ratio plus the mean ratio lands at 2.0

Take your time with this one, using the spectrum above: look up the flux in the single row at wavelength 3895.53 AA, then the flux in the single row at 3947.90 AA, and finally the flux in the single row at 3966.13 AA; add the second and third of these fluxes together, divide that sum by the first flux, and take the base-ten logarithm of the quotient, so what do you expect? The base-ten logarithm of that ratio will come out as 0.14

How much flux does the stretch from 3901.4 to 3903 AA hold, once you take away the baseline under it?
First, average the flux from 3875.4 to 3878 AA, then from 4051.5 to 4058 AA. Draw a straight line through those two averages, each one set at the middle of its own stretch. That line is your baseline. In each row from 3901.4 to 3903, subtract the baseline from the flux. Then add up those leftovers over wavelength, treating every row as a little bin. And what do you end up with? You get -4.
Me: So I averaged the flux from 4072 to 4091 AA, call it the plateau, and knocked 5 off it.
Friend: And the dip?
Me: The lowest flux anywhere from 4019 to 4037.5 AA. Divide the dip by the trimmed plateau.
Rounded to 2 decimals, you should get 0.85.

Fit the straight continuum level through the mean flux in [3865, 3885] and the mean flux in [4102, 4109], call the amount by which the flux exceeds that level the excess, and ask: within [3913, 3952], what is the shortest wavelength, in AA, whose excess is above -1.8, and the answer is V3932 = 3913.51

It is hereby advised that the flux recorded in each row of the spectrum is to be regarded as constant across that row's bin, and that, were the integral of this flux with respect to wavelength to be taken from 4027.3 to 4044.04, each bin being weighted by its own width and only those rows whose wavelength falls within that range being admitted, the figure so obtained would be 714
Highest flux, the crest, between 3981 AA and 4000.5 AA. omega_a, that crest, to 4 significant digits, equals 49.33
